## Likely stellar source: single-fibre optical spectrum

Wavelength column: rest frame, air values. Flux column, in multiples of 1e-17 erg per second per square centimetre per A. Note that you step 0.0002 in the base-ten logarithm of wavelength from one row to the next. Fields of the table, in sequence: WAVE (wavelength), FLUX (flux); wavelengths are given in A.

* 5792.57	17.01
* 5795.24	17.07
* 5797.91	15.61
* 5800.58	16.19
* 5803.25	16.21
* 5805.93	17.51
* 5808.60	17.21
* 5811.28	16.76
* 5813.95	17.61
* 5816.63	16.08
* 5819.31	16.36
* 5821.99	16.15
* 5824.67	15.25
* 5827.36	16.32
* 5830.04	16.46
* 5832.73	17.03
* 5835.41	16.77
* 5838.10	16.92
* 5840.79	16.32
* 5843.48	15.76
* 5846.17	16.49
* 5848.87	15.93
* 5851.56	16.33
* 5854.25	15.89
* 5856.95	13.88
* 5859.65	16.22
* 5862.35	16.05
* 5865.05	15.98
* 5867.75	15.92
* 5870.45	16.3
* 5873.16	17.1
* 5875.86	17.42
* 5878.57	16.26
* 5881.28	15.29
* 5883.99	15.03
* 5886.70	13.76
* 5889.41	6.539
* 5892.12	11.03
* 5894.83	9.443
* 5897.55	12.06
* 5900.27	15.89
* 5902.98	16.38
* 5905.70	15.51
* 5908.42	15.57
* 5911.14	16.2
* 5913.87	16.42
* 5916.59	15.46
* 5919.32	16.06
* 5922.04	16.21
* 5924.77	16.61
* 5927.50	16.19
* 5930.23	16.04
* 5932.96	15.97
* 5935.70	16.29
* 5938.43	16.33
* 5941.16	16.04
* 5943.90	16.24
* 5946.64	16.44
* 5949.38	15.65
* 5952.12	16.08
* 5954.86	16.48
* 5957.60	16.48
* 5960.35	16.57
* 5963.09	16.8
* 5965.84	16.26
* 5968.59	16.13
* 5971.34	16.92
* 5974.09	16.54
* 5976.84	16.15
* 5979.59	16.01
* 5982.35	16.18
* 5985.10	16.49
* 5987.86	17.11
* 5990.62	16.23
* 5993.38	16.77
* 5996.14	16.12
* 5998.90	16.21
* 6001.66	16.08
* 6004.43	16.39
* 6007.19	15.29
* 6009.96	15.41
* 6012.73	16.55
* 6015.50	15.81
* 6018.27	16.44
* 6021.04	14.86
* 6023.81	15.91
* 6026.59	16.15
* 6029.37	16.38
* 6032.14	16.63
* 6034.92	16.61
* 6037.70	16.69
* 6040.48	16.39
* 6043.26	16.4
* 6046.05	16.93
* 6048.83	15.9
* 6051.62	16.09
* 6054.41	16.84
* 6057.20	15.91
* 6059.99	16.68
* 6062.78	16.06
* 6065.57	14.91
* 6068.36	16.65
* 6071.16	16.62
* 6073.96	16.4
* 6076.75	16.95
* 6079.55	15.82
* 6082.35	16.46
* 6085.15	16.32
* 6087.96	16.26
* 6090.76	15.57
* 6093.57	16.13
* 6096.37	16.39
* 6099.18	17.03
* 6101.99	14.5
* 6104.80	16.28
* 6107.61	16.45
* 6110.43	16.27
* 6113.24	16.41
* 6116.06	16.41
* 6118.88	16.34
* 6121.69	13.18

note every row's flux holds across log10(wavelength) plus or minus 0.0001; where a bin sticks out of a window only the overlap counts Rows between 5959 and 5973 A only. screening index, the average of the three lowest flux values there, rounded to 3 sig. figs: 16.3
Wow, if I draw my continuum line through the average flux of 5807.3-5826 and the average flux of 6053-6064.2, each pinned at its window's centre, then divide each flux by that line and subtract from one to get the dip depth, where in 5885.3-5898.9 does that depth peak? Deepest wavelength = 5889.41 A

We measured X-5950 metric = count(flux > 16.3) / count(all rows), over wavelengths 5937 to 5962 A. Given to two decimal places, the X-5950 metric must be 0.56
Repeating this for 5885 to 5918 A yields 0.17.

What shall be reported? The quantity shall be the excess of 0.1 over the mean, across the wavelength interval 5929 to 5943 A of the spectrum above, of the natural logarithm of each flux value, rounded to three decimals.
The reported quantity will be -2.681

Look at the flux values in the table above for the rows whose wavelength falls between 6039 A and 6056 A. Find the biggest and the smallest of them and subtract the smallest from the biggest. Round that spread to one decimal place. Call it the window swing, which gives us 1.0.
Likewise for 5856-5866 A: 2.3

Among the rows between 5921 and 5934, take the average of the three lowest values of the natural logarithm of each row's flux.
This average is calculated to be 2.78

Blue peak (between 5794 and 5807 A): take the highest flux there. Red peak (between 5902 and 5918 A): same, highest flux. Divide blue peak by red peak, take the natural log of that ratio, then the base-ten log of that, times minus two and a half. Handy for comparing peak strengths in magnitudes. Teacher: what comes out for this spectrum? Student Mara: 3.0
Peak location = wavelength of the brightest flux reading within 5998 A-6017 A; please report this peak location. 6012.73 A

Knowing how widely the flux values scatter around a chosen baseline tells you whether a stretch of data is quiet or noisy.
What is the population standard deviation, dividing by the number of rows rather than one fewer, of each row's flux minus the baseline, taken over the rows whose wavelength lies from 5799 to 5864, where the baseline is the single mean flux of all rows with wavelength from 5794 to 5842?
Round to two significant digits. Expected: 0.74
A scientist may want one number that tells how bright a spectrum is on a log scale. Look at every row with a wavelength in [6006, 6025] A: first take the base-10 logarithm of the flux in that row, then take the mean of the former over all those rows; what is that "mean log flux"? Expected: 1.197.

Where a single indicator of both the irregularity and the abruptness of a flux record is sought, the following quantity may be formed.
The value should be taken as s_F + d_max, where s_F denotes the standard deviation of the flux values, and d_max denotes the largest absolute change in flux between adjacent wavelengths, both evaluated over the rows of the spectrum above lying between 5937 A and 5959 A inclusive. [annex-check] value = 1.1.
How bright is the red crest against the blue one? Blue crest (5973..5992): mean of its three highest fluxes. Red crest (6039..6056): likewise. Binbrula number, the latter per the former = 1.00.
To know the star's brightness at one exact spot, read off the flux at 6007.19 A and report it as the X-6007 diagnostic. 15.29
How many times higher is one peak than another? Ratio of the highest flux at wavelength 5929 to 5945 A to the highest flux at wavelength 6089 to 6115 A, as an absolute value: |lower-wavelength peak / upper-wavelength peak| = 0.96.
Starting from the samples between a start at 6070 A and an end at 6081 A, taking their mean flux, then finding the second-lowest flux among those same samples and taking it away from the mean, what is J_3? 0.05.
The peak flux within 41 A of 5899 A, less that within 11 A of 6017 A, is 0.9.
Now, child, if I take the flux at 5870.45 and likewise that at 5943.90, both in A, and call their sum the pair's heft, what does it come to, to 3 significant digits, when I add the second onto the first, 32.5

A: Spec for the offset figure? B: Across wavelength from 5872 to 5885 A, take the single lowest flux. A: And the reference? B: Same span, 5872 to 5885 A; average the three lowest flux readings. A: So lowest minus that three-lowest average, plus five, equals 4.5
